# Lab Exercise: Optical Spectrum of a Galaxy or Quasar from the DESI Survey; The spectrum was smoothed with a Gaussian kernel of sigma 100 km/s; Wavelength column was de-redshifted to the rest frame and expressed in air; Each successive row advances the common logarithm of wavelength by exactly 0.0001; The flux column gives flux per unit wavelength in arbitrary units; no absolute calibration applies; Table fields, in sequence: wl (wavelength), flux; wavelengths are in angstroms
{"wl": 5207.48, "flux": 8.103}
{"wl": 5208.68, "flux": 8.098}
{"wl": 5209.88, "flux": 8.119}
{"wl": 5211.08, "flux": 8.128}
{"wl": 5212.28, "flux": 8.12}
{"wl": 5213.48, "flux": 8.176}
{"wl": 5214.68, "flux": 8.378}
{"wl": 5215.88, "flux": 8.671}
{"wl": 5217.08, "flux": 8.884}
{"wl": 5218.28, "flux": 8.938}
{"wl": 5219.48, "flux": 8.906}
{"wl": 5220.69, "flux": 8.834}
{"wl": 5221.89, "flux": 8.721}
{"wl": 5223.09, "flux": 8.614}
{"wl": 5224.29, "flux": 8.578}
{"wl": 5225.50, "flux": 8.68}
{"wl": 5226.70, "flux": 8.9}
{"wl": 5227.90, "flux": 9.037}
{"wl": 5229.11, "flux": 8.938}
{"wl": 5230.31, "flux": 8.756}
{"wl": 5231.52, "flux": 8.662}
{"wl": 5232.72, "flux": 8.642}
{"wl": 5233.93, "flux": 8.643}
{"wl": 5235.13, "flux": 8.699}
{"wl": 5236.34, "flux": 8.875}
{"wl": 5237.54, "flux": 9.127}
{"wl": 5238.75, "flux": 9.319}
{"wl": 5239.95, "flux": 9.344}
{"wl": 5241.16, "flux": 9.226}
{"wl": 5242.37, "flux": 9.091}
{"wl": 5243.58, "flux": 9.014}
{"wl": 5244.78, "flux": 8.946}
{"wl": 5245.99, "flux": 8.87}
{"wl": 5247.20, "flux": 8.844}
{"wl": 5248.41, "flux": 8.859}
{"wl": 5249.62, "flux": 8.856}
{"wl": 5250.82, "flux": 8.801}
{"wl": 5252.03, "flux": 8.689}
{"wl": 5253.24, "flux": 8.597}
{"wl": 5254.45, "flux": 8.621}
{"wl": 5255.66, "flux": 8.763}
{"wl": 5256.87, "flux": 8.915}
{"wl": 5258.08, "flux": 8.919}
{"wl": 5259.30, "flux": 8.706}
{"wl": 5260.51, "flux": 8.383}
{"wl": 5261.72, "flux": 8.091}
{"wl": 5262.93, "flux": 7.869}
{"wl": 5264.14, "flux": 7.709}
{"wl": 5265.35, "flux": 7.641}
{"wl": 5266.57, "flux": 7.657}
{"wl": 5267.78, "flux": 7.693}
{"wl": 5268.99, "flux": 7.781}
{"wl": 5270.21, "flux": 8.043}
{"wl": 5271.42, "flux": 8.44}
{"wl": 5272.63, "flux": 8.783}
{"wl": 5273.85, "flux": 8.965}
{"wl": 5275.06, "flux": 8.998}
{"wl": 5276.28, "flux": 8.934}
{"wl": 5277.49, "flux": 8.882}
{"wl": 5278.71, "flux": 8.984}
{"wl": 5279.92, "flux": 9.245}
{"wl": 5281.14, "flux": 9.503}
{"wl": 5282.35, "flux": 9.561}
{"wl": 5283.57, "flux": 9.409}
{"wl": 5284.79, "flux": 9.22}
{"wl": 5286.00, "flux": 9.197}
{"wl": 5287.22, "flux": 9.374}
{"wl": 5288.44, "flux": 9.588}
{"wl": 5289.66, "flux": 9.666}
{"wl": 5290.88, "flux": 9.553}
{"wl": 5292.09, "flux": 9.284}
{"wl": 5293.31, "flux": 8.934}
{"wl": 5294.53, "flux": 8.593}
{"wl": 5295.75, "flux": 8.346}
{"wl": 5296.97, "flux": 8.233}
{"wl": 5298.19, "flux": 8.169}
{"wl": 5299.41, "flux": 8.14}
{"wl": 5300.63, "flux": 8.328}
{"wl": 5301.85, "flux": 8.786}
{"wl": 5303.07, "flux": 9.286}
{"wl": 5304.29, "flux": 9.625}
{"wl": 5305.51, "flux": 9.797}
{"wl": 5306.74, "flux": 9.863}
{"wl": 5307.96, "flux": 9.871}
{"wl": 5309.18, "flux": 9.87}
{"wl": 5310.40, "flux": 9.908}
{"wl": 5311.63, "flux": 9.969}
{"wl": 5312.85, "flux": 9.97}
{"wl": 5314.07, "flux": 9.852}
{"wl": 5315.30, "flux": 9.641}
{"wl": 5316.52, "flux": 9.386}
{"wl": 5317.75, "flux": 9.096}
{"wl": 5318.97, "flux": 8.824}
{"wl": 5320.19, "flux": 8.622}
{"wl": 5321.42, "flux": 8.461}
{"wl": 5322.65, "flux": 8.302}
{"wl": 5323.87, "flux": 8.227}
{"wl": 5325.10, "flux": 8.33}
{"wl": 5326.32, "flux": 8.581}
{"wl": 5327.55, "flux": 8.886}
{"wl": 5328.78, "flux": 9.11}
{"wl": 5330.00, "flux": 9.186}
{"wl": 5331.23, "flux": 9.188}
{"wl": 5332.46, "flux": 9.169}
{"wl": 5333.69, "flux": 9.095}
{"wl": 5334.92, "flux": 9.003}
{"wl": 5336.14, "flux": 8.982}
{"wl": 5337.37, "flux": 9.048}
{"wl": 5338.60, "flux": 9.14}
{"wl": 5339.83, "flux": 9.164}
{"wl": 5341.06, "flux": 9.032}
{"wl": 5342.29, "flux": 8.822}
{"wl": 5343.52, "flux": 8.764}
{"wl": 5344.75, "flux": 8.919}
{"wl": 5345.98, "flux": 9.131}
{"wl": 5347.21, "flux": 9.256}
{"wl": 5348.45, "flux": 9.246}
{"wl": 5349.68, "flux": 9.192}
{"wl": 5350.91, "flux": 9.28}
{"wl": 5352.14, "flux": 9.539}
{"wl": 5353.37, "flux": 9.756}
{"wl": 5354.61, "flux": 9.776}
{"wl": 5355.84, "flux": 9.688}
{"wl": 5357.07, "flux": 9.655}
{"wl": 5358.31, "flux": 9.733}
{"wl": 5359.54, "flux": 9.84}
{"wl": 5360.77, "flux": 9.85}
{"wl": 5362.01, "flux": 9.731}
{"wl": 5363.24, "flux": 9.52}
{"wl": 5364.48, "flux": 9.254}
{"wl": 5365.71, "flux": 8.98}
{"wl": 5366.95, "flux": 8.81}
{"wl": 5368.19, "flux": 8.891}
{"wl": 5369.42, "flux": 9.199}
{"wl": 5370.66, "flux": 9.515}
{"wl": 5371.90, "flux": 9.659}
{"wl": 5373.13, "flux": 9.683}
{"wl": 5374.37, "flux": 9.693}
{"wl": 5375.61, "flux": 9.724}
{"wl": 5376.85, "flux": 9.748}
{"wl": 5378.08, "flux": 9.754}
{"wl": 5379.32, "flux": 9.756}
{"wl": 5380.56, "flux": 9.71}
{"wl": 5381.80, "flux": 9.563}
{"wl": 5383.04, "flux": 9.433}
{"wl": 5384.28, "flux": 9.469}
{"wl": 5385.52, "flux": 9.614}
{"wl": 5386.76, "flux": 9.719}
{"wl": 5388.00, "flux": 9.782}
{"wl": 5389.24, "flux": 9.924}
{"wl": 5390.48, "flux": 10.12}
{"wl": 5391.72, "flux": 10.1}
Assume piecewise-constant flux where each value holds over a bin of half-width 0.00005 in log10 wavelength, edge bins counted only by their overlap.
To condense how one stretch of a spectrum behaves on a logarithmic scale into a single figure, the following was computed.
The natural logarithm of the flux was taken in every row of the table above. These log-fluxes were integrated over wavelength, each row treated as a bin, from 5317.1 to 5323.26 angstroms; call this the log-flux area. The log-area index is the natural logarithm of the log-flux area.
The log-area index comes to 2.6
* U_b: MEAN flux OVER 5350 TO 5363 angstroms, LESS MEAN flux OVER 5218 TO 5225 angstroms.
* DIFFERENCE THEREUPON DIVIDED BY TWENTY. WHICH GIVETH 0.046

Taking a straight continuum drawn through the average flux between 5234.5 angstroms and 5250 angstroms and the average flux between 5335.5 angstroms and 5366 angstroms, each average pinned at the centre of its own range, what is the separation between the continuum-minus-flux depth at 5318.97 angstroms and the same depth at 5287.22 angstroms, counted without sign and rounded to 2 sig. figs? 0.65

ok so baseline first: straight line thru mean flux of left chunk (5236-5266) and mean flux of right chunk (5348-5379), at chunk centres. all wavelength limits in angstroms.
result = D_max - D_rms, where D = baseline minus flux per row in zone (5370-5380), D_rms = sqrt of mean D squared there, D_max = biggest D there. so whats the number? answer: -0.1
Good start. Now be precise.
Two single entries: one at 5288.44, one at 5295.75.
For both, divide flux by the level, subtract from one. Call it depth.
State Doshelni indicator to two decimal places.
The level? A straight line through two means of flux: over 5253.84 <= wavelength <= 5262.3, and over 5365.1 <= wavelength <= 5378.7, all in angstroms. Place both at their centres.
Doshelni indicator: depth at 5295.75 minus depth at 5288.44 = 0.15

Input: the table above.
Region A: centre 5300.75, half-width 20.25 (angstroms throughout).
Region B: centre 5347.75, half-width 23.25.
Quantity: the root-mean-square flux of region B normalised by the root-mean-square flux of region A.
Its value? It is 0.99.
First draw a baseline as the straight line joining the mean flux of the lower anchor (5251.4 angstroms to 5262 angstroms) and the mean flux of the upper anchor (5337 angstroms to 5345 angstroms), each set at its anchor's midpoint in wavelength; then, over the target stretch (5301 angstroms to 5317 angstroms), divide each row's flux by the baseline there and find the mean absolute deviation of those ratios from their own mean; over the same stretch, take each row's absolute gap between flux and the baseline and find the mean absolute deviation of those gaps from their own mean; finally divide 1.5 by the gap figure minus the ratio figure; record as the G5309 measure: 6.9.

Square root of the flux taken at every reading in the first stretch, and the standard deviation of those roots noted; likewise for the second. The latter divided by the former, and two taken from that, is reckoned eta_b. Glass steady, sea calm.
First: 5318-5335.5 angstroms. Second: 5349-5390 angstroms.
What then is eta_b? -1.2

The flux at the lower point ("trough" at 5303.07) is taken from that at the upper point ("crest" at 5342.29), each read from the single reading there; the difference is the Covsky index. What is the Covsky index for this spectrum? -0.5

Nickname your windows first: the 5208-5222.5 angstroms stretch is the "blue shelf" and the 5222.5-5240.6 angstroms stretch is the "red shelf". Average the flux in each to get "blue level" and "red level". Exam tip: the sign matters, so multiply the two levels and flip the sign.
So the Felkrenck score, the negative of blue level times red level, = -75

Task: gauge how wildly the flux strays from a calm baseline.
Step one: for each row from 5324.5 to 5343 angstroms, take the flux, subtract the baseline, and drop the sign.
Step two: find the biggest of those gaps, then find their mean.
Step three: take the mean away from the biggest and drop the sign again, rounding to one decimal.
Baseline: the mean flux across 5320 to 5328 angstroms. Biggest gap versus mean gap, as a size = 0.2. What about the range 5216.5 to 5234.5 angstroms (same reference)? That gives 0.3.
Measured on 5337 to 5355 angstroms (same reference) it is 0.6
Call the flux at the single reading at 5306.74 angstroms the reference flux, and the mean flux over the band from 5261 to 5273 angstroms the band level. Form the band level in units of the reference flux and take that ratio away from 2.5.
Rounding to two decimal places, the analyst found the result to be 1.69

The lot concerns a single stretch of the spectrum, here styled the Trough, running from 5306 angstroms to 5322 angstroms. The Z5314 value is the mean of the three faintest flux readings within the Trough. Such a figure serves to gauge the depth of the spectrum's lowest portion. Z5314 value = 8.6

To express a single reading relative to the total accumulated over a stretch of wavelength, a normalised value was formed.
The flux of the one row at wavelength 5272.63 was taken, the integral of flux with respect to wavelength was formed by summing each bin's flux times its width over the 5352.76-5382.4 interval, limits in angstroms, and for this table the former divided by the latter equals 0.0310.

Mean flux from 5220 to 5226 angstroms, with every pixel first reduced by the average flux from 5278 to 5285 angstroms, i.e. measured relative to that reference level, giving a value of -0.6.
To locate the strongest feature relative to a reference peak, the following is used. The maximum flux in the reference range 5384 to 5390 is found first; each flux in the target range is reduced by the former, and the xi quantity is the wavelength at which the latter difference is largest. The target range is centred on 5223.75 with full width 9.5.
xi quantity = 5227.90 angstroms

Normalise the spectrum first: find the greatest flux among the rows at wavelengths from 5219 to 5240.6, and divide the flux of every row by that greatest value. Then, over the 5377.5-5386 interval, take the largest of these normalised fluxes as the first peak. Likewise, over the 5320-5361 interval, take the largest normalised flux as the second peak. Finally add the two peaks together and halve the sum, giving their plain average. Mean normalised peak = 1.05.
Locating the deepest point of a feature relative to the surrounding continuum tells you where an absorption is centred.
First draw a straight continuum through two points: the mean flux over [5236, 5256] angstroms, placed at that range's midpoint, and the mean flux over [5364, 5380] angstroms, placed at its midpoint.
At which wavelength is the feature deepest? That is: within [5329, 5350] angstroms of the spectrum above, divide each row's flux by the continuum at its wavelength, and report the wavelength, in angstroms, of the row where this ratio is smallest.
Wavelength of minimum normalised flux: 5343.52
